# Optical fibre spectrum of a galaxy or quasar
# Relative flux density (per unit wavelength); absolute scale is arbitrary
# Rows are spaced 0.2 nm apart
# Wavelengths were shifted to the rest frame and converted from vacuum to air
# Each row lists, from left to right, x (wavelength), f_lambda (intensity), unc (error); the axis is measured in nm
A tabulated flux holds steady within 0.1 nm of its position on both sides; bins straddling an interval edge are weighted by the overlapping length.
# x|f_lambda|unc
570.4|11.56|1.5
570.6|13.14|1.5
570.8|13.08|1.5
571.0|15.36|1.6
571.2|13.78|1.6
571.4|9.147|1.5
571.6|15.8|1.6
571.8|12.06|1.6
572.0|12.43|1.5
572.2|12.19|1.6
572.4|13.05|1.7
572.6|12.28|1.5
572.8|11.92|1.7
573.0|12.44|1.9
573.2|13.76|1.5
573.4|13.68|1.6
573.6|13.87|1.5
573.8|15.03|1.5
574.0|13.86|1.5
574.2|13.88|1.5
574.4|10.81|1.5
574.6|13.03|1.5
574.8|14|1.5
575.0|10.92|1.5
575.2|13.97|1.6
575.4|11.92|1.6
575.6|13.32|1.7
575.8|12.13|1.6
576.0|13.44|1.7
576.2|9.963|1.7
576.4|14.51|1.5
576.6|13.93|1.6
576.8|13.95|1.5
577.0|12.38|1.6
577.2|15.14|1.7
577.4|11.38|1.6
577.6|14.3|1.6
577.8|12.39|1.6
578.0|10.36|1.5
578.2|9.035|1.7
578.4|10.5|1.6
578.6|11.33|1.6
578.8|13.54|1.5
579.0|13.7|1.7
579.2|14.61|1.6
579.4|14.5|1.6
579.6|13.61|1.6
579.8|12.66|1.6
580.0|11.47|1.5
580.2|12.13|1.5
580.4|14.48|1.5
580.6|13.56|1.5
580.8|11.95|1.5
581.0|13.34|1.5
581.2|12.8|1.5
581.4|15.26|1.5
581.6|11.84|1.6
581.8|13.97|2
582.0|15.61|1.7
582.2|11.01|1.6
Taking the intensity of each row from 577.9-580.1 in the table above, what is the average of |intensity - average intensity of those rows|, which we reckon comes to 1.6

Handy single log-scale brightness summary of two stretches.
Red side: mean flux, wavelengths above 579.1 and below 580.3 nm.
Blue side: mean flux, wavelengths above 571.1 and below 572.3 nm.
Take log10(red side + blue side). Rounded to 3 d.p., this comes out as 1.410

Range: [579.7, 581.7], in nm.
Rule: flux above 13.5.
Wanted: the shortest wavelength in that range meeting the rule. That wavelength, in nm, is 580.4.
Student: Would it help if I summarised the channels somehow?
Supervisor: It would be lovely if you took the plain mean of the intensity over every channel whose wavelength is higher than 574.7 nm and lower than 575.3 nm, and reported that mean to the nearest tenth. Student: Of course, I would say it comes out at 13.0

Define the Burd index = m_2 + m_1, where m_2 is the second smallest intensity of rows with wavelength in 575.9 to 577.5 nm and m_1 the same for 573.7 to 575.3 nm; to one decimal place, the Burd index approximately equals 22.3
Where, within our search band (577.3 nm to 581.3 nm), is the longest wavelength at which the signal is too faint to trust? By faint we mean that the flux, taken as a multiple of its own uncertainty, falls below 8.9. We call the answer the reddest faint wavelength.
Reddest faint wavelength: 581.2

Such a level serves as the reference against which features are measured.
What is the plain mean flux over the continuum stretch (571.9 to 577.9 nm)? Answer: 13.0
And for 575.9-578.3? 12.6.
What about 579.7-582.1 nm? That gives 13.3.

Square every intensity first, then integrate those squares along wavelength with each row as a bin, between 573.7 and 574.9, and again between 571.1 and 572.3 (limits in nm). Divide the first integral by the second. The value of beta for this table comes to 1.13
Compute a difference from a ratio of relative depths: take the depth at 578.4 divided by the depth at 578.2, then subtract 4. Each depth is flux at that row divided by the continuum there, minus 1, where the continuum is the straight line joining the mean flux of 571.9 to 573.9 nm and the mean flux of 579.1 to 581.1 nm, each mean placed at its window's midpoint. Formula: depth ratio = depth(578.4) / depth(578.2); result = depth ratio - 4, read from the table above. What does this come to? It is -3.4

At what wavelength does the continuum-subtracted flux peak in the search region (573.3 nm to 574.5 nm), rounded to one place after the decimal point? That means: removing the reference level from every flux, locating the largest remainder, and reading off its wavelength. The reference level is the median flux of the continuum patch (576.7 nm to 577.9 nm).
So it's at 573.8 nm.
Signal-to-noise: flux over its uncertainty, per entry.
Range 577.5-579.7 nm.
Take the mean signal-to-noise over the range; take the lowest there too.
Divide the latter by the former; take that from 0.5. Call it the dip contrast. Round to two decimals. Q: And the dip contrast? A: -0.18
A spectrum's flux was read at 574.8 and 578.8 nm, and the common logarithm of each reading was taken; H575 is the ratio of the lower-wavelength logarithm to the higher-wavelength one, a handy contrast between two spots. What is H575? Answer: 1.01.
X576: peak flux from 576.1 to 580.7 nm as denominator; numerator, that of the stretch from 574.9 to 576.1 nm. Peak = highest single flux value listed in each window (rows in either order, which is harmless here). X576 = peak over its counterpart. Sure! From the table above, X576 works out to 0.92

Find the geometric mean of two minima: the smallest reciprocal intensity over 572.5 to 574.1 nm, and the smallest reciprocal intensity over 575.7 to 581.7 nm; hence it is 0.0660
